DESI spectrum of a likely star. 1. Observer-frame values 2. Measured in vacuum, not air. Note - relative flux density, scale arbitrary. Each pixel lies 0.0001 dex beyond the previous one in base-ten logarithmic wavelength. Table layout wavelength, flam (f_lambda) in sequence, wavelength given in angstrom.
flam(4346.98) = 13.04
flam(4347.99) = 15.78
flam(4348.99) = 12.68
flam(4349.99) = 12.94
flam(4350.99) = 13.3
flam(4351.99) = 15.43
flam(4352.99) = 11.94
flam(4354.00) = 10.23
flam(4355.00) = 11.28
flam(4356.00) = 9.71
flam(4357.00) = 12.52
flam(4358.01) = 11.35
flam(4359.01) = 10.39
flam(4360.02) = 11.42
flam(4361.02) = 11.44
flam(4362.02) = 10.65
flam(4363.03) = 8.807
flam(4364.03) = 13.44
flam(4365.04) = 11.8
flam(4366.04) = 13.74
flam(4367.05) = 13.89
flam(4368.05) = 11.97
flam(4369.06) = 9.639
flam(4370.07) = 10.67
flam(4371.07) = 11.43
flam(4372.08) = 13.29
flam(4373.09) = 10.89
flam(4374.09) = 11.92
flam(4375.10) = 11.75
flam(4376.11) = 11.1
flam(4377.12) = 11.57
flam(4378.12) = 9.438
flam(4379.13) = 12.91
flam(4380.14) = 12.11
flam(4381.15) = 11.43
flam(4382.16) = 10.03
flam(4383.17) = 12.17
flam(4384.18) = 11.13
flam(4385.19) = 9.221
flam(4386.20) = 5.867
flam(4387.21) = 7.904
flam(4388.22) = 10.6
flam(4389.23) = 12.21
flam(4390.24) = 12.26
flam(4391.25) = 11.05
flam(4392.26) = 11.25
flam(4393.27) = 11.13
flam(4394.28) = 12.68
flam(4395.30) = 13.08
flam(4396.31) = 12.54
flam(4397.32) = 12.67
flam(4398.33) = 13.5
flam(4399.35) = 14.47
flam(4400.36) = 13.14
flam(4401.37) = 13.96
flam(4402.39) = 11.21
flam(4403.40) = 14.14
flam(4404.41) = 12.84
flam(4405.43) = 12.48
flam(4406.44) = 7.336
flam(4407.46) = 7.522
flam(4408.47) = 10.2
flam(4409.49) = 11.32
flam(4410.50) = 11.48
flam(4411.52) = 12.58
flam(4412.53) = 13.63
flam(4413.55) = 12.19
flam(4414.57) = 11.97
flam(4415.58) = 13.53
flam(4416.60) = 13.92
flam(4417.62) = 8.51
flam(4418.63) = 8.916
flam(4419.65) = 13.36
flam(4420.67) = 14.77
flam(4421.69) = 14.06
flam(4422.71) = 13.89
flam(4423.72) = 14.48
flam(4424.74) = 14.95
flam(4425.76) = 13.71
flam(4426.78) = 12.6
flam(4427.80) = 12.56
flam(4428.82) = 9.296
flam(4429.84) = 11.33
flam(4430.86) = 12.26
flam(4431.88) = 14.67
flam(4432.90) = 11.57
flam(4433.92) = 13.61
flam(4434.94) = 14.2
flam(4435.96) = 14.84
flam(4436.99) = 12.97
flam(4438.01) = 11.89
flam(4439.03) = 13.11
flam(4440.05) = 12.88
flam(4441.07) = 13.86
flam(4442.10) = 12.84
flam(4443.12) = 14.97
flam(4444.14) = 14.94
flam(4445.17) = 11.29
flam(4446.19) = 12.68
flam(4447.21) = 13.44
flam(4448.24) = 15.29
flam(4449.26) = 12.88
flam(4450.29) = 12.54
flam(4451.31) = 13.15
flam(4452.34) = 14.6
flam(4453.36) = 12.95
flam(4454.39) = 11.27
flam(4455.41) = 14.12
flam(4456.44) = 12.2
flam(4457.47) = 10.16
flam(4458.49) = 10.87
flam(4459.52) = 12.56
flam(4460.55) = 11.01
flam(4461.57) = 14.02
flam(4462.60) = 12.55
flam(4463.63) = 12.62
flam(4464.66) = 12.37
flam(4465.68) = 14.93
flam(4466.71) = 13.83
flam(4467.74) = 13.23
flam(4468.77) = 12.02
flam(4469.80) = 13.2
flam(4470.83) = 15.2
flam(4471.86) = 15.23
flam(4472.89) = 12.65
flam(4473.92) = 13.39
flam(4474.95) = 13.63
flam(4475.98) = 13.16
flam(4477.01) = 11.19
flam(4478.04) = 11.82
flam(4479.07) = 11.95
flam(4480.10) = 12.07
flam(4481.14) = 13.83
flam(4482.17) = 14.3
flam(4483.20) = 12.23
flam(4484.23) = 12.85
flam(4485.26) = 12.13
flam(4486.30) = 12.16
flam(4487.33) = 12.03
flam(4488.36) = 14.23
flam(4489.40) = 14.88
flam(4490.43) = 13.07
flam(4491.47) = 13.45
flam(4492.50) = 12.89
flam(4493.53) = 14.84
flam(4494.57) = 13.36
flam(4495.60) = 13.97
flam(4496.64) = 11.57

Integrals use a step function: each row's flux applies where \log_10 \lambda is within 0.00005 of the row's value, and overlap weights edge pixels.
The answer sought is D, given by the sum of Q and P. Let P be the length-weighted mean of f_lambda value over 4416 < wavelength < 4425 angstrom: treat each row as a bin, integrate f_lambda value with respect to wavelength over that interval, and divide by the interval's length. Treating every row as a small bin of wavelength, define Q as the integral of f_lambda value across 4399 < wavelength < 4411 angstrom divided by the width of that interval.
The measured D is 24.6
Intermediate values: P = 12.9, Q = 11.6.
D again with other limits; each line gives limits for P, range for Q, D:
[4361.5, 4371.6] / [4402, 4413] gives 22.9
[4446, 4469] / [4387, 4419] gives 24.7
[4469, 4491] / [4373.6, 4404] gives 24.7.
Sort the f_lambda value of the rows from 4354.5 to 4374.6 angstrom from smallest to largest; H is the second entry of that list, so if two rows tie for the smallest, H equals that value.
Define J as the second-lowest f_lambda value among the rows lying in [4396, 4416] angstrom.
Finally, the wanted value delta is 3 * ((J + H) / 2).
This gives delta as 25.7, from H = 9.639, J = 7.522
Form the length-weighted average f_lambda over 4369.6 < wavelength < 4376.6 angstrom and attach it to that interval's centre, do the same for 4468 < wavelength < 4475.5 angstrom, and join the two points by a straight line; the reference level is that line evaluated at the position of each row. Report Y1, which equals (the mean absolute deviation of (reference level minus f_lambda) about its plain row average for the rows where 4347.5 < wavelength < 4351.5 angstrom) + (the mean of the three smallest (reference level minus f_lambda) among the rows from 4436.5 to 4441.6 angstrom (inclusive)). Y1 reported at 0.68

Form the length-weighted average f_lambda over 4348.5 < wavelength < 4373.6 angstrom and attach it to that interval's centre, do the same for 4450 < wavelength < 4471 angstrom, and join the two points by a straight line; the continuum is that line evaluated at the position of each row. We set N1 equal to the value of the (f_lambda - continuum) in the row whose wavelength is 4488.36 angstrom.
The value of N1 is 1.2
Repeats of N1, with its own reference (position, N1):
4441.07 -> 1.3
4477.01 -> -1.8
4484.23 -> -0.2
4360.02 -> -0.4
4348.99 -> 1.0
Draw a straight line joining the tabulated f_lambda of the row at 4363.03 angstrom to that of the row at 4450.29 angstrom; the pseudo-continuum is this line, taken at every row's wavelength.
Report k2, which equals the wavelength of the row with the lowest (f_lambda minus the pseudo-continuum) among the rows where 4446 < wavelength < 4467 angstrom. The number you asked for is 4457.47 angstrom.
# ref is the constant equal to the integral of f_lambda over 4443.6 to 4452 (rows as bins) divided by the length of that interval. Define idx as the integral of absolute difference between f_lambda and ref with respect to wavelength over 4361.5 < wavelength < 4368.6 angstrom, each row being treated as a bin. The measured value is 11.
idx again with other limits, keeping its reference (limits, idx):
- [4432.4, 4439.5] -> 7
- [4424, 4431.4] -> 11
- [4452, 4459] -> 11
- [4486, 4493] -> 6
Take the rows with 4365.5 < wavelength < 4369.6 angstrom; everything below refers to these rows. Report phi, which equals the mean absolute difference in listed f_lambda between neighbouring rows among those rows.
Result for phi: 1.5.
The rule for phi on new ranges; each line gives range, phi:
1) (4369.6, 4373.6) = 1.7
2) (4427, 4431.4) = 2.1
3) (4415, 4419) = 2.1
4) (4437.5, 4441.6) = 0.8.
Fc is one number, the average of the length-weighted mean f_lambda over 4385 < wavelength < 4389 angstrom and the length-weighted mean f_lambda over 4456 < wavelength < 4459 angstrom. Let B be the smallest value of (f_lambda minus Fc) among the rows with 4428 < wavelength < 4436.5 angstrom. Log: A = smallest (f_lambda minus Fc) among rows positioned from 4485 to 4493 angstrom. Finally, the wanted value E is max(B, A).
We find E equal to 2.2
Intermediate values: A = 2.2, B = -0.5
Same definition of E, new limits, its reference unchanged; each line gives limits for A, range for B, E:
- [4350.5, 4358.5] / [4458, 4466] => 1.0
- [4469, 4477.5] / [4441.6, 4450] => 1.5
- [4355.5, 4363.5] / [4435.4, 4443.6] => 2.1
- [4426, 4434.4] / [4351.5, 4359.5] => -0.1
